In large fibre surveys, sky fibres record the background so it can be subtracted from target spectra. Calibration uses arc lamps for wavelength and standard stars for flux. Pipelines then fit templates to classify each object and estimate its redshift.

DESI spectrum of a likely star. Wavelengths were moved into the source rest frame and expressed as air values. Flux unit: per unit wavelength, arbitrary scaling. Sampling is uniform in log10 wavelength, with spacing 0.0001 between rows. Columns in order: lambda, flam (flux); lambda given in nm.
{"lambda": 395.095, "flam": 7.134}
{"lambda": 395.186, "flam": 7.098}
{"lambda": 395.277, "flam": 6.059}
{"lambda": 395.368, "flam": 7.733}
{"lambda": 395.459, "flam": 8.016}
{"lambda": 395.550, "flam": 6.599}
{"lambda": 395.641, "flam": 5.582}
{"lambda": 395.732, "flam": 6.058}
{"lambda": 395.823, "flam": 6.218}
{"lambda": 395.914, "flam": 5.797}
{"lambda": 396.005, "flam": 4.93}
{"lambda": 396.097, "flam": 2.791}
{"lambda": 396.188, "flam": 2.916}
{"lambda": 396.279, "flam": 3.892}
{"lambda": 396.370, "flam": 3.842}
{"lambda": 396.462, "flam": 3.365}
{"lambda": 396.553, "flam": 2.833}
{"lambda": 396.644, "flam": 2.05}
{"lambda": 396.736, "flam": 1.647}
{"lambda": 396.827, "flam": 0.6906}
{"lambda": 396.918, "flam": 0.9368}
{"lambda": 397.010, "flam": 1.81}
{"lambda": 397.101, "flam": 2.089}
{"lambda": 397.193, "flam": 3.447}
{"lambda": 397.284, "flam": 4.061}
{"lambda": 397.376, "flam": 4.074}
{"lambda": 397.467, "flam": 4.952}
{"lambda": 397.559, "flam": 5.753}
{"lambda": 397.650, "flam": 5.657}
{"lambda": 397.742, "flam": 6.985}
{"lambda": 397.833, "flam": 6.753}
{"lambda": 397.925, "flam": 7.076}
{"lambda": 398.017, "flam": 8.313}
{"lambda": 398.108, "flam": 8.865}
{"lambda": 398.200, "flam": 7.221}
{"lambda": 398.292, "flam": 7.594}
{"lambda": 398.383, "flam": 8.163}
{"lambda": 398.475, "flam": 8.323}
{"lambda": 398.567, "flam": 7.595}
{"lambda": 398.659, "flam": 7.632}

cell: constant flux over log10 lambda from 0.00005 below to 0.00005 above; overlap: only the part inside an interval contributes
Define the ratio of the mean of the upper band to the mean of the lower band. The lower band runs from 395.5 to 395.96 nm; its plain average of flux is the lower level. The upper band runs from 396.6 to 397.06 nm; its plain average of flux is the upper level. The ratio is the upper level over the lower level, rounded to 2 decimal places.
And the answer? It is 0.24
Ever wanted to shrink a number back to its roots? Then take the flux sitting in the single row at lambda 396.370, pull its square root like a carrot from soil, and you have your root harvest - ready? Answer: 2.0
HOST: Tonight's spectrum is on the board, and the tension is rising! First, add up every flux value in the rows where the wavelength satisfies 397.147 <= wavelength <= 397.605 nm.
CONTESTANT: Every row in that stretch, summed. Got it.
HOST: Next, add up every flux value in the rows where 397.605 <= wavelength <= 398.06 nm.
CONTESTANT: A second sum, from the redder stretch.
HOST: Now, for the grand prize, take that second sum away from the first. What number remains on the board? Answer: -12.5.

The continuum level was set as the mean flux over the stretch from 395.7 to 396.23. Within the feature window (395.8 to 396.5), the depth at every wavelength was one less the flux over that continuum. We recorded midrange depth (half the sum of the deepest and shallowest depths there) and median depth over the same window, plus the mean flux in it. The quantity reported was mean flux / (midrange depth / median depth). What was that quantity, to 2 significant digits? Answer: 14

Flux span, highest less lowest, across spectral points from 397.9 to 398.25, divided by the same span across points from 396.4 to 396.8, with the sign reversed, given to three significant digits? -1.04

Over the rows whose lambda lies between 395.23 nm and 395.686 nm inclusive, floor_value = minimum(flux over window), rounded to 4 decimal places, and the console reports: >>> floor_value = 5.5820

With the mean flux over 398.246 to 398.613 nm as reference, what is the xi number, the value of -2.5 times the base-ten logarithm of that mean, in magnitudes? -2.2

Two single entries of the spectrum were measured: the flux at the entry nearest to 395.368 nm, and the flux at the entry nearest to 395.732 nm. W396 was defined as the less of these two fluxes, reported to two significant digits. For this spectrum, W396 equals 6.1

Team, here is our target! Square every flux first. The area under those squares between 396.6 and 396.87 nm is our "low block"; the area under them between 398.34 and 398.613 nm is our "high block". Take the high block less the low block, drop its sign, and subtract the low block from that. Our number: 16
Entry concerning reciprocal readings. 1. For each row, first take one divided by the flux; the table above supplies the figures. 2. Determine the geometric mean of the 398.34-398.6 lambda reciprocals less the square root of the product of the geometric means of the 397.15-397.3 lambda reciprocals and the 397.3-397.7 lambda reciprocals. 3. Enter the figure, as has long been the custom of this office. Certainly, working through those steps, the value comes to -0.11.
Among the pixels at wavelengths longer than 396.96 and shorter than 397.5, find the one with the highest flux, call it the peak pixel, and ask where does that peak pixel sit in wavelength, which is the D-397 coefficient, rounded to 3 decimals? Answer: 397.467 nm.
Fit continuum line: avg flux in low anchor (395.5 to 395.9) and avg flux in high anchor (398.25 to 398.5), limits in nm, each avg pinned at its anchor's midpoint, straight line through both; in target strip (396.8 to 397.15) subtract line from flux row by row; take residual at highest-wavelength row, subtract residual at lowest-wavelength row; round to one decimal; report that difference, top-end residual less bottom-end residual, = 1.2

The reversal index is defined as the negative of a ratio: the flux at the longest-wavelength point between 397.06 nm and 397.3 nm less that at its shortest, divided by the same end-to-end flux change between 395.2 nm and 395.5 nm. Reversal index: -1.0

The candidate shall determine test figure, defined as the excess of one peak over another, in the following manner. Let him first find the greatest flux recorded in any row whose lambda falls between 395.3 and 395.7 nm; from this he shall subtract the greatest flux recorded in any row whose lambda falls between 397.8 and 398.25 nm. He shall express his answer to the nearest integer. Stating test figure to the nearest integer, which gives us -1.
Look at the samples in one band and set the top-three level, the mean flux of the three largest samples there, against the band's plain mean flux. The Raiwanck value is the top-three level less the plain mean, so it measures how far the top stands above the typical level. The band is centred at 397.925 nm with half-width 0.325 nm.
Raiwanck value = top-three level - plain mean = 0.87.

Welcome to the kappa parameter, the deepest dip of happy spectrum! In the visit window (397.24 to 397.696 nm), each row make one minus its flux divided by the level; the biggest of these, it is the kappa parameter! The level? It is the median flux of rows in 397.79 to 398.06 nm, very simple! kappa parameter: 0.43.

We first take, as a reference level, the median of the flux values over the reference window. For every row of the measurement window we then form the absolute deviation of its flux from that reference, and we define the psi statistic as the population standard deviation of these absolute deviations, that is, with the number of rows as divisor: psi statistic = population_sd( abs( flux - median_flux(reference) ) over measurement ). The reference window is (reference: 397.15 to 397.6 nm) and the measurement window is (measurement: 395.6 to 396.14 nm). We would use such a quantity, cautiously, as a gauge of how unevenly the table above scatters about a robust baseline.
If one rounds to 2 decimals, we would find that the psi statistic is 0.43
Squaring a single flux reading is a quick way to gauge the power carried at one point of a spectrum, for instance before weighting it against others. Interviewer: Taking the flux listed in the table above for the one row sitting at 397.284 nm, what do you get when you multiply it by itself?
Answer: 16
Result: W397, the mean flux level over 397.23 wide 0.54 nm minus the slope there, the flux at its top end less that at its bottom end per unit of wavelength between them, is -3.5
